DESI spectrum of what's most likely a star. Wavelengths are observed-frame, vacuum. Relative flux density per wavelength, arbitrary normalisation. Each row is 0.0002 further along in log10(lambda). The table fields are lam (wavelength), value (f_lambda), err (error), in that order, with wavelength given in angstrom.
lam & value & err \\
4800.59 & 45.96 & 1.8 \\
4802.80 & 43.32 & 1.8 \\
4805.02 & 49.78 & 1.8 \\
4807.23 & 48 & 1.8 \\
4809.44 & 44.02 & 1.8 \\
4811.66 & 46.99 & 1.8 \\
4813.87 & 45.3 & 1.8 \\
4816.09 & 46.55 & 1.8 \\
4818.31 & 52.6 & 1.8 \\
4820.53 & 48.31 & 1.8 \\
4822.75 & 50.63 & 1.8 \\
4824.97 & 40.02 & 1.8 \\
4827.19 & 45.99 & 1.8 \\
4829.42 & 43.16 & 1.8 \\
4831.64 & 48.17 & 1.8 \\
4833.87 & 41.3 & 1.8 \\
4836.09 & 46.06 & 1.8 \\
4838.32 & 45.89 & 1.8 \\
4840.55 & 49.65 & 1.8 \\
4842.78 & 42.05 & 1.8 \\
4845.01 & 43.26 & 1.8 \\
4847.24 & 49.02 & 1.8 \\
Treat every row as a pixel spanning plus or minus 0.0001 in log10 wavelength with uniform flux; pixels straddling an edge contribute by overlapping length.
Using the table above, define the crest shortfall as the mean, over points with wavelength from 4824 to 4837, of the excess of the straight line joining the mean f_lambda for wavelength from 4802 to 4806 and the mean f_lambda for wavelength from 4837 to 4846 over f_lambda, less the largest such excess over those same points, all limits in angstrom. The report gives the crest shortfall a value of -4.3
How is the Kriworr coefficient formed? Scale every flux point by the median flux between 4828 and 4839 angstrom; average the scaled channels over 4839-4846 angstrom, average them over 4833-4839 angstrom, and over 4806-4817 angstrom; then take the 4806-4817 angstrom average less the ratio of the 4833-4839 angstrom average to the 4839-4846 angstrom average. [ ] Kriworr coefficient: 0.02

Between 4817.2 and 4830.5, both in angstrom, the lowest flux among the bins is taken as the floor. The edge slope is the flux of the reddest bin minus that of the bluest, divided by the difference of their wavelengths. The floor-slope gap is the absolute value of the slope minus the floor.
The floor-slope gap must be 41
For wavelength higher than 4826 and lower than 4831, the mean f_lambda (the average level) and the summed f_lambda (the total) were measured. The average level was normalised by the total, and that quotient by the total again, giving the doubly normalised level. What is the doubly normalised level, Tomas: 0.0056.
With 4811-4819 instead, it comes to 0.0013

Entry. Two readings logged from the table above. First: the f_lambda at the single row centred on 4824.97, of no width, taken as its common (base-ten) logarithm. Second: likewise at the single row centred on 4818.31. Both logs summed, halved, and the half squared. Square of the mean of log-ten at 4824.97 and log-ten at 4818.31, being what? 2.76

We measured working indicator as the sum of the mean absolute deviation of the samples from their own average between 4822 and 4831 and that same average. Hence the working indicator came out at 48.3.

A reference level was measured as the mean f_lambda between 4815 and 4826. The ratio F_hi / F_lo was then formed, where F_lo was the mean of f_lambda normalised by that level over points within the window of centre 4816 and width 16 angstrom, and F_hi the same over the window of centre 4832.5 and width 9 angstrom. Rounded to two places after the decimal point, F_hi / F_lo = 0.94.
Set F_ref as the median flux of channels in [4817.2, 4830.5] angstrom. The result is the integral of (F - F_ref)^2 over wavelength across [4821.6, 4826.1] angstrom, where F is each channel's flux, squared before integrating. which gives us 140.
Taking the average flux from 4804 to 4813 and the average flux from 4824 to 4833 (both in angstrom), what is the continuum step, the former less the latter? 2.9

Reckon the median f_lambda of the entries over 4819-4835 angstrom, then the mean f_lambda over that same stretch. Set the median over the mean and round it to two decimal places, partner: 1.01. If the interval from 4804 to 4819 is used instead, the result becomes 0.99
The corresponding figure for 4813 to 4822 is 0.98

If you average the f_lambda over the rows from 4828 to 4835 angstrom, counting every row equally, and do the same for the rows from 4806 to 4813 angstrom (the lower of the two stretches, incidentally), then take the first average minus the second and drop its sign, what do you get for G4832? 2.1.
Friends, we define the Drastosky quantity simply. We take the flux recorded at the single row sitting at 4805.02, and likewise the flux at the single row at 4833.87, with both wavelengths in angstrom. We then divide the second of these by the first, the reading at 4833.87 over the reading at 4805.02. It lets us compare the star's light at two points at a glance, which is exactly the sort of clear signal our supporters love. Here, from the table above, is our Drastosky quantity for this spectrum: 0.83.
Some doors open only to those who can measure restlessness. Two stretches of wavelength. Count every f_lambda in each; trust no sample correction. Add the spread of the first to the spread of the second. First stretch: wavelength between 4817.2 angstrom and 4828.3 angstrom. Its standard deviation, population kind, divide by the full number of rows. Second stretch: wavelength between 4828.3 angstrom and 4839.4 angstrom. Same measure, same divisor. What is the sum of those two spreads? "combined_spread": 6.8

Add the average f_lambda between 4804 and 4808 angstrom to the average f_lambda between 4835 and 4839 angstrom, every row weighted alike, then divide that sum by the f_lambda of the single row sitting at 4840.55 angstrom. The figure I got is 1.91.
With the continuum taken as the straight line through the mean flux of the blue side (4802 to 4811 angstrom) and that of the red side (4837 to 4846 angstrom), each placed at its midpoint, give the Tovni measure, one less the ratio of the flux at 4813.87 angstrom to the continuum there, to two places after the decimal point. 0.02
